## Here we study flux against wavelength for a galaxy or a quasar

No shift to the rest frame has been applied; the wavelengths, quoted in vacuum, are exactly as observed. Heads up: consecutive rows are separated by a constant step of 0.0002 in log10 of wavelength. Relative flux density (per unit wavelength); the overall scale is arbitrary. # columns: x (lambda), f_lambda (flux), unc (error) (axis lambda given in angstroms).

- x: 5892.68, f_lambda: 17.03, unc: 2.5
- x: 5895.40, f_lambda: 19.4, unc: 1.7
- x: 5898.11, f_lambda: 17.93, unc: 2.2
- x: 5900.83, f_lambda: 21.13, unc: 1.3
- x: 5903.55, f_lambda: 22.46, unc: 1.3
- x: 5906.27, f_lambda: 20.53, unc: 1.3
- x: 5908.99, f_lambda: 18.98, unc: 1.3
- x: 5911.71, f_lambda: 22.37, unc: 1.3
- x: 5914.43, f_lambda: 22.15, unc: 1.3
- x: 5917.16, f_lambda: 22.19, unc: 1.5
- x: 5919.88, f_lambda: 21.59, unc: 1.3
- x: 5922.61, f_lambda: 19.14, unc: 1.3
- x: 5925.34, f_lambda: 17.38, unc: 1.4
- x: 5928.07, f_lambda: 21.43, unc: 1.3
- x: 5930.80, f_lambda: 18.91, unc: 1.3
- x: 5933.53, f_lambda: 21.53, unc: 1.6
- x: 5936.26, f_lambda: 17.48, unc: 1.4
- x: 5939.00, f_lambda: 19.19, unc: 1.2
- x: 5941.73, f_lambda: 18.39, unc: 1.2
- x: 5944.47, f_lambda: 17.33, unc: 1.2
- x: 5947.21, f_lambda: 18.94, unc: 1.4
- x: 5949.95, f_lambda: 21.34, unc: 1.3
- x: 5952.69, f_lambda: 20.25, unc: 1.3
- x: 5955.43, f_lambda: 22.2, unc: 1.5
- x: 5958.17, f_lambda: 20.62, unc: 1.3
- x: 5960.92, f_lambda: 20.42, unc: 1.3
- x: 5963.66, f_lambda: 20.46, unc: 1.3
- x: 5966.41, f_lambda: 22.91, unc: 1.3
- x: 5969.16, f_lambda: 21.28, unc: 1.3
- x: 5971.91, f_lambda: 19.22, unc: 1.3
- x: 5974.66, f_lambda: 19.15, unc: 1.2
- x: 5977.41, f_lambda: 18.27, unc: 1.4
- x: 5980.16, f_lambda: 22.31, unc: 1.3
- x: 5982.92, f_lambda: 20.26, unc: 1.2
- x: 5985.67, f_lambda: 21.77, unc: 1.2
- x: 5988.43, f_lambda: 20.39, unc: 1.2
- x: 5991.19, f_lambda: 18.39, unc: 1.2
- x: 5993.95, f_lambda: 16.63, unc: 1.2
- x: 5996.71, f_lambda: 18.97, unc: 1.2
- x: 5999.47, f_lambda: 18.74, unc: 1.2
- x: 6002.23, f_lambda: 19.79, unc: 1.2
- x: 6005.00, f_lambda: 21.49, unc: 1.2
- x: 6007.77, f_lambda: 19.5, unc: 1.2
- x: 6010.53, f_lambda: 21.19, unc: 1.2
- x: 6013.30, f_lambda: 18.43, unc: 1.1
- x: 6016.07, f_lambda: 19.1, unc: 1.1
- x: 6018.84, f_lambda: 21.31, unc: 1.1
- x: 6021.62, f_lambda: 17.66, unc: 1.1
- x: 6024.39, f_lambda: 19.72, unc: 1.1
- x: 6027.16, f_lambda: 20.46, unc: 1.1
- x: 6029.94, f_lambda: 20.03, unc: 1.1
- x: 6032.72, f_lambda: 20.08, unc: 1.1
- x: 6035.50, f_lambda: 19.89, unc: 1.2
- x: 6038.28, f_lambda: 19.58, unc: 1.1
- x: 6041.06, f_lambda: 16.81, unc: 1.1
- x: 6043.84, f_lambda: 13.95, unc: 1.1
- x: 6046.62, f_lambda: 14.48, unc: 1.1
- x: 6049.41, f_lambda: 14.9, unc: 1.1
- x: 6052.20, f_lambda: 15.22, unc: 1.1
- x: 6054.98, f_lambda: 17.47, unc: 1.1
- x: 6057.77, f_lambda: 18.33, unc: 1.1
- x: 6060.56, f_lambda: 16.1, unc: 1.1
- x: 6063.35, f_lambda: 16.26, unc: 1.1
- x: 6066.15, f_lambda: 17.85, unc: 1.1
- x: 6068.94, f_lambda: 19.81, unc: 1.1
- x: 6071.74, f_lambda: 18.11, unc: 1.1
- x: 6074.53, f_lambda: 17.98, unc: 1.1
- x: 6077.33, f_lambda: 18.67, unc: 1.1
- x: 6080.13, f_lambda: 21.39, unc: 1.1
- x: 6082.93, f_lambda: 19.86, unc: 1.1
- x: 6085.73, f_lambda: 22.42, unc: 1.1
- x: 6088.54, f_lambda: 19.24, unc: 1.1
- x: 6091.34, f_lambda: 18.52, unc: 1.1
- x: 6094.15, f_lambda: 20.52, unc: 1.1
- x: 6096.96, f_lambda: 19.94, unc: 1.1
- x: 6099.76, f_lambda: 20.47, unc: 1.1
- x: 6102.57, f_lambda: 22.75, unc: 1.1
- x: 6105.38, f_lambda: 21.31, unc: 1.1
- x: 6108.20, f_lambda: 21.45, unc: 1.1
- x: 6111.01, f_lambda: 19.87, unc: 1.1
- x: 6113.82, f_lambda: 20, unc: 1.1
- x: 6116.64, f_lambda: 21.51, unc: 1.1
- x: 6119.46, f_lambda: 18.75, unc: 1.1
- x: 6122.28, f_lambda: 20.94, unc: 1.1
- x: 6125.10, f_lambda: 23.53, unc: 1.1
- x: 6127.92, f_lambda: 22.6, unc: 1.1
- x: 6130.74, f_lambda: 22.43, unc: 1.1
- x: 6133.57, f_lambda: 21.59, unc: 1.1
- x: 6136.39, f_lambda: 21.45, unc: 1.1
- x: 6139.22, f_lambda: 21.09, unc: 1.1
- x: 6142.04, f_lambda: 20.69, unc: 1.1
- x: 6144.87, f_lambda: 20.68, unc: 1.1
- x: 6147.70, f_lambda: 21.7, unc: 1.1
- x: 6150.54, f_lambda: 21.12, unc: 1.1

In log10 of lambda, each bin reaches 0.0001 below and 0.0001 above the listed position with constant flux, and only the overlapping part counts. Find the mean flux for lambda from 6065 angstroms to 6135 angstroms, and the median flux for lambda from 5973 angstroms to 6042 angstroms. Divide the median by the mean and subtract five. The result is -4.04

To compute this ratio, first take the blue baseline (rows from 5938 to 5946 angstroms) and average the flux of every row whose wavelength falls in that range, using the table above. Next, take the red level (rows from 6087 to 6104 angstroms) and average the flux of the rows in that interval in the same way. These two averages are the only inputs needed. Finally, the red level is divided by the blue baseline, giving 1.11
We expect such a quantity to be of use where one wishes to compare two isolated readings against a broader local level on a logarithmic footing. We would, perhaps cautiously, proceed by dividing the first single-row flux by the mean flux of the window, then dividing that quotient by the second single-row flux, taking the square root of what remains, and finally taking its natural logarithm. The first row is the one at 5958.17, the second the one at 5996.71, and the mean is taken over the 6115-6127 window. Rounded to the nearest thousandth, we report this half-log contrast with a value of -1.485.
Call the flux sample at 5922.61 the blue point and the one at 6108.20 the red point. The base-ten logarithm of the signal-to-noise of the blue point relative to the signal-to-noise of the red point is -0.12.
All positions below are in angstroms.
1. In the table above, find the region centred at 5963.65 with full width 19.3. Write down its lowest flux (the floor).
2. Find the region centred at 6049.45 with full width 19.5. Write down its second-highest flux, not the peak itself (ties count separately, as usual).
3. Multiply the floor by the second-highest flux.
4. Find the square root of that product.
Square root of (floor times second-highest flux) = 18.3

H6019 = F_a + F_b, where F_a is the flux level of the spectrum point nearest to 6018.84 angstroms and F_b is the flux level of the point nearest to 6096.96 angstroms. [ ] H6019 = 41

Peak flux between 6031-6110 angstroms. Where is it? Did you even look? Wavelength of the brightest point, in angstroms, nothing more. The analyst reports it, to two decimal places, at 6102.57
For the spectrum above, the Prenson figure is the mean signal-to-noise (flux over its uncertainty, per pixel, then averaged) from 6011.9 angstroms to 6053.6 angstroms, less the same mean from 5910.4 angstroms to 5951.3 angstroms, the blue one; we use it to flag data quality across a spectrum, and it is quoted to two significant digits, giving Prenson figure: 1.3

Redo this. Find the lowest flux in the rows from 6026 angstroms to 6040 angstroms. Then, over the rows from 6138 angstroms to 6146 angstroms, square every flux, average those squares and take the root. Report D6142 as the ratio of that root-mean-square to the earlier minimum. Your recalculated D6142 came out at 1.06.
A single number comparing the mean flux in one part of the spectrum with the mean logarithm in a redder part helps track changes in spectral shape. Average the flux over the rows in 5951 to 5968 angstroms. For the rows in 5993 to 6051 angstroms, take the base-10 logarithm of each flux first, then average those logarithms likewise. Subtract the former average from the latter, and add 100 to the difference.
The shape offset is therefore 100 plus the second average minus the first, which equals 80.1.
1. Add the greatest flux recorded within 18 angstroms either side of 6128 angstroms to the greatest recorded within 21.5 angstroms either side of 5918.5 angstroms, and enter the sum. 46.0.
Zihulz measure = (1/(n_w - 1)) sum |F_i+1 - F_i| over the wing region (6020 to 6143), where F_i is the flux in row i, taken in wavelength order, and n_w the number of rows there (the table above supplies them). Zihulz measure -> 1.24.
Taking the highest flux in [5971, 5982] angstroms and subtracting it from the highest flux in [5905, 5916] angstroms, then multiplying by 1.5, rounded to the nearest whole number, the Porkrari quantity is 0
